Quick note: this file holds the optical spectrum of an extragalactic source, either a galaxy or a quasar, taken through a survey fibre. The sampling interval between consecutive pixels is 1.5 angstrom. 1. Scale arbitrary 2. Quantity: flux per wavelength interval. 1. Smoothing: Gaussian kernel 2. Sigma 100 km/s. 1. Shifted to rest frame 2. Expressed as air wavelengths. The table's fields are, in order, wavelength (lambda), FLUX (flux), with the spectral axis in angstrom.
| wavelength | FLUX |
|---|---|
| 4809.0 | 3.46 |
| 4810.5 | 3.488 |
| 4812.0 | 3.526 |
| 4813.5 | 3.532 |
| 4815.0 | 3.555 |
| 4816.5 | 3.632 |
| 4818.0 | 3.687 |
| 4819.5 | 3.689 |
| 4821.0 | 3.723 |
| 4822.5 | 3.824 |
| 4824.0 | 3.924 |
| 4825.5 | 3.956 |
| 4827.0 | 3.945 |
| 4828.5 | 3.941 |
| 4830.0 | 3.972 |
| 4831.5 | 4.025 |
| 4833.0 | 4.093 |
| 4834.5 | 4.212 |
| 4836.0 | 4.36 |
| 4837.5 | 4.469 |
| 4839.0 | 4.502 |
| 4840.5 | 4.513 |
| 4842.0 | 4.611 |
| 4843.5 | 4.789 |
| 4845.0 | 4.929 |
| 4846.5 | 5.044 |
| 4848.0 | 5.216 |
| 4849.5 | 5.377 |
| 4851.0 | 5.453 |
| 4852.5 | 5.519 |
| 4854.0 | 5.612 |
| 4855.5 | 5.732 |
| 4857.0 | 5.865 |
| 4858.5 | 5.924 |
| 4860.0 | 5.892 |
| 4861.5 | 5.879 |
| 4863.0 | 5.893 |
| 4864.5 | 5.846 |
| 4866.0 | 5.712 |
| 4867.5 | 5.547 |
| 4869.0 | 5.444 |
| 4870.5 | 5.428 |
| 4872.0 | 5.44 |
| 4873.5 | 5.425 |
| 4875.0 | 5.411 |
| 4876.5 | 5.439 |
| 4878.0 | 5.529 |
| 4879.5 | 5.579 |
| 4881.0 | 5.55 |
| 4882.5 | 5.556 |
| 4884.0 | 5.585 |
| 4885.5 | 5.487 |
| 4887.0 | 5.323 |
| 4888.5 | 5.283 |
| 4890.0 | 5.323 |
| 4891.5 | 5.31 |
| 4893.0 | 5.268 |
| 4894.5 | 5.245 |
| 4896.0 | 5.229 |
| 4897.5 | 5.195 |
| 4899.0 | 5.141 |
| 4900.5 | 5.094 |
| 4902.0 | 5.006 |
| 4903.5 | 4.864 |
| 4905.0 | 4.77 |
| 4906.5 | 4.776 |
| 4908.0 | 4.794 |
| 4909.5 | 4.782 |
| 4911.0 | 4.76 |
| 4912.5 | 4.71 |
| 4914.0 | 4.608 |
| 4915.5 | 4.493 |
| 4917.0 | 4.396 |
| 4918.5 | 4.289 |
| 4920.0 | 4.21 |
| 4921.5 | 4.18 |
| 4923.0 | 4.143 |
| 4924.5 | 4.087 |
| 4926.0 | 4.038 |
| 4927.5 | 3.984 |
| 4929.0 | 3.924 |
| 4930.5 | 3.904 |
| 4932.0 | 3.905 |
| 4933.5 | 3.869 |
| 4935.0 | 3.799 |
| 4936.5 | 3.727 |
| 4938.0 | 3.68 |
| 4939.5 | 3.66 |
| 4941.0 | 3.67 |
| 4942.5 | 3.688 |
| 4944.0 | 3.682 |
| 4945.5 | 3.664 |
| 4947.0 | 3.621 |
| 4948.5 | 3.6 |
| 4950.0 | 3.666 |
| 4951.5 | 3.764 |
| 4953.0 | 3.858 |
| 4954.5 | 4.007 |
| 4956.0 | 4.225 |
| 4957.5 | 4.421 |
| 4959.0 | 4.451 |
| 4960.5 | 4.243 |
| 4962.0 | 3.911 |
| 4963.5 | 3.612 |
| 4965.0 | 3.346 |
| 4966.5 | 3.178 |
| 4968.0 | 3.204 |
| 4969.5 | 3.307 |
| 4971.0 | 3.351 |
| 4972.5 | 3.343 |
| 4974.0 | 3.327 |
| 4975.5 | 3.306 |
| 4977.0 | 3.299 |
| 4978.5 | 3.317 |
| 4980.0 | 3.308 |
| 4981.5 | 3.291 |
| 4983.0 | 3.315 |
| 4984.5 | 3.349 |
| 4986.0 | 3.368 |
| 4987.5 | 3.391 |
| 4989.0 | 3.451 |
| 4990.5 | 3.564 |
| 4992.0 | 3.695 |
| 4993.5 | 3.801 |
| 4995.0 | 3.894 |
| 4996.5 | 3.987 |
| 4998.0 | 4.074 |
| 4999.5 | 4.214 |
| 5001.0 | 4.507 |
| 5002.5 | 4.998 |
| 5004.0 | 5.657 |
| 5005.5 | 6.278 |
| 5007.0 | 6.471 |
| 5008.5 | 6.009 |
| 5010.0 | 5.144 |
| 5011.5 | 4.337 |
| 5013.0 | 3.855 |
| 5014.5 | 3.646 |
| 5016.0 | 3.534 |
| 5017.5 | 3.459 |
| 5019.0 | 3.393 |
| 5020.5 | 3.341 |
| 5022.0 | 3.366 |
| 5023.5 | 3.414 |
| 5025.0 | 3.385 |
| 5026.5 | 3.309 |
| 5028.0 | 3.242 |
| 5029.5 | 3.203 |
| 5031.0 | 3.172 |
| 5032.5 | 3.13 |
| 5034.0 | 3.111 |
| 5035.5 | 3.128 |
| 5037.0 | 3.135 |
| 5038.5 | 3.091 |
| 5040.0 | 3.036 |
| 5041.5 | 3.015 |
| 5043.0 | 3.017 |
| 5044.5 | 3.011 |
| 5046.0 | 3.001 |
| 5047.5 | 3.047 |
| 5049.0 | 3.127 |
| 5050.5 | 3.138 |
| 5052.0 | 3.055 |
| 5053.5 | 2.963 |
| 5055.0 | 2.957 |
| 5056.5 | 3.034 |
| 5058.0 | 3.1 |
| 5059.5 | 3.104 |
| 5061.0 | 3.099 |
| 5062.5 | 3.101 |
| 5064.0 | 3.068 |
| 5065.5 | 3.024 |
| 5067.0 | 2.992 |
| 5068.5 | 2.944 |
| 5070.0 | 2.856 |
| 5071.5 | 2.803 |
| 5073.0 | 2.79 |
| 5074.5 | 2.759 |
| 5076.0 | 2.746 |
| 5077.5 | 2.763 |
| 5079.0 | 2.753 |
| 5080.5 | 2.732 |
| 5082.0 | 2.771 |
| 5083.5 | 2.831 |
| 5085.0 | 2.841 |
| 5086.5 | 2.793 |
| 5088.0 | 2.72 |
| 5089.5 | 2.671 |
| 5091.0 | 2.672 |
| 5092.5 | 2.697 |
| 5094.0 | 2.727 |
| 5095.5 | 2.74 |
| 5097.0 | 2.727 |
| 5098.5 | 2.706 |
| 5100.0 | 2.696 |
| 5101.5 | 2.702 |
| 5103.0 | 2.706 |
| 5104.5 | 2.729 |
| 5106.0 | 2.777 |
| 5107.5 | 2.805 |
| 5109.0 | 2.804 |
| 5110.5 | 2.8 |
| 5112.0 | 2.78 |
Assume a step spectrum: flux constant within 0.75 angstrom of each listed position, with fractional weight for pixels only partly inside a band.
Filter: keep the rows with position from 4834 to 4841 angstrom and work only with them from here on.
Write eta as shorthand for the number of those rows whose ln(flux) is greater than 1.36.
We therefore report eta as 5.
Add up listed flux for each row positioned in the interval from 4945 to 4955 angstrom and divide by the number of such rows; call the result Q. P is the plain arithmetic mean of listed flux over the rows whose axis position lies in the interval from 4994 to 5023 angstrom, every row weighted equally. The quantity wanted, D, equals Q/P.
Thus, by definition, 0.84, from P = 4.4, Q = 3.7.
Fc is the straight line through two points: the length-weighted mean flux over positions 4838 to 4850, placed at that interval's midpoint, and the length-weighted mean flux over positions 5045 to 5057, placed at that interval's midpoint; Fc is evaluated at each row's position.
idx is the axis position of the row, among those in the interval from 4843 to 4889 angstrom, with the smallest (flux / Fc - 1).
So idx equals 4843.5 angstrom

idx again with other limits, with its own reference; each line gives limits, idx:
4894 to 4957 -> 4939.5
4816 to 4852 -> 4816.5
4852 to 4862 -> 4852.5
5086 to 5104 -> 5089.5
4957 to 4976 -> 4966.5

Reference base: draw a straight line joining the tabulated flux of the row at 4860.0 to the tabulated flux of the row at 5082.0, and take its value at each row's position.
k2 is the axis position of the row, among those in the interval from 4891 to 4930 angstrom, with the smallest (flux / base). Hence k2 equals 4929.0 angstrom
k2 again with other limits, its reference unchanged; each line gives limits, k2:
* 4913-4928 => 4927.5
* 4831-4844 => 4831.5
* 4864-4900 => 4869.0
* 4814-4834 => 4815.0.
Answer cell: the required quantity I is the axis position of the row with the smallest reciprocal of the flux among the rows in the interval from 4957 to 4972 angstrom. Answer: 4959.0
